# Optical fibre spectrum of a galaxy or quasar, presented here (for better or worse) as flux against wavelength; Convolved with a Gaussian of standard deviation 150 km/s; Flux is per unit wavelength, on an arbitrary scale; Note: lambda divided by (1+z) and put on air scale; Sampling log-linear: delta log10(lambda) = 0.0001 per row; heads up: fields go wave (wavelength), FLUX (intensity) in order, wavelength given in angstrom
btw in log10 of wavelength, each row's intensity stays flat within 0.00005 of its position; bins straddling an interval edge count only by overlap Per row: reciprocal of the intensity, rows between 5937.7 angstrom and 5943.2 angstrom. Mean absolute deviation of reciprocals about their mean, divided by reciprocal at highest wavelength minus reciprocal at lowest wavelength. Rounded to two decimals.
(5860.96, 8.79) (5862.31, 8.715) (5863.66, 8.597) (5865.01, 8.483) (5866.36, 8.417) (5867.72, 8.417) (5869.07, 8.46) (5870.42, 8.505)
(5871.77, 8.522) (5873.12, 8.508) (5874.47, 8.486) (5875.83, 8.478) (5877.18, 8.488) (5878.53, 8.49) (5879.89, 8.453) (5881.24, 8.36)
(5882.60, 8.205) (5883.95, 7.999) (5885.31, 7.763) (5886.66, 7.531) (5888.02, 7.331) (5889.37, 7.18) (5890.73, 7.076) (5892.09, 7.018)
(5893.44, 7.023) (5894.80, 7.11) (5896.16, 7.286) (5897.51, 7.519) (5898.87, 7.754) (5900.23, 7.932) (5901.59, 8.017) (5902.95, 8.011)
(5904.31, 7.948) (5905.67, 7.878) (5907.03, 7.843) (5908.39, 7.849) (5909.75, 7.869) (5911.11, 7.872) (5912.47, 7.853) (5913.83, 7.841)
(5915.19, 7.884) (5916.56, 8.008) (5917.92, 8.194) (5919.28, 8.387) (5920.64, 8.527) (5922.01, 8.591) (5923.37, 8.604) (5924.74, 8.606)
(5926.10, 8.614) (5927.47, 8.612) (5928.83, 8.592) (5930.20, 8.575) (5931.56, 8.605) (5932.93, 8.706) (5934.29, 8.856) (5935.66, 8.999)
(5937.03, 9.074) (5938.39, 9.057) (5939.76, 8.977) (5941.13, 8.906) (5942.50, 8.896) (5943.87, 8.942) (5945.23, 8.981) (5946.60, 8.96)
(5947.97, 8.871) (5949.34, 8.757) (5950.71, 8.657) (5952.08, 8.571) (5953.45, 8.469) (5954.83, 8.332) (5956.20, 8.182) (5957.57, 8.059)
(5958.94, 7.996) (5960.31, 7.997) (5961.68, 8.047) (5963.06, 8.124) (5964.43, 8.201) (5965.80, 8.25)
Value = 0.36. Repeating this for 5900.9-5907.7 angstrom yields 0.36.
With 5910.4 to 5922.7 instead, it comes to -0.37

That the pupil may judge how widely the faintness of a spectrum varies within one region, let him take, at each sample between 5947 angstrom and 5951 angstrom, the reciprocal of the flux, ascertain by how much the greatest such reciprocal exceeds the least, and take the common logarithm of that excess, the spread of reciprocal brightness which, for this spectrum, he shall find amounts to -2.6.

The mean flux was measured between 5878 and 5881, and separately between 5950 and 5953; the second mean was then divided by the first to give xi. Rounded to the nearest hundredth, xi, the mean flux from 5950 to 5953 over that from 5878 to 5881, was 1.02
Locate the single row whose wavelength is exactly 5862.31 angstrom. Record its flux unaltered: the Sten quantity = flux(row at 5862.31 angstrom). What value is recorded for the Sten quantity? 8.715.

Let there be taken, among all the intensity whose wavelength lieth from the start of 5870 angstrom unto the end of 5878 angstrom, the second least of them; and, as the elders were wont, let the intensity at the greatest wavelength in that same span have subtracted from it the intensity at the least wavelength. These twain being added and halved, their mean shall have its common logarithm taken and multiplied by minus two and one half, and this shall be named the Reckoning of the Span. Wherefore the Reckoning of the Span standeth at -1.57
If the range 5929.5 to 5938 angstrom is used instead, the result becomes -1.65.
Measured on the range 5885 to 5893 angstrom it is -1.25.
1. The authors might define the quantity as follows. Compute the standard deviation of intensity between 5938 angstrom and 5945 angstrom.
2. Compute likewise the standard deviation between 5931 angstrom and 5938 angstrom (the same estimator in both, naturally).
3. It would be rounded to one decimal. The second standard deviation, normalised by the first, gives 3.0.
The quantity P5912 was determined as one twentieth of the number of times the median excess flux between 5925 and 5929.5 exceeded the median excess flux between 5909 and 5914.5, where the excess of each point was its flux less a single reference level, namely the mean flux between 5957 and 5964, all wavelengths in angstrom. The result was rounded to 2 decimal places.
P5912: -0.15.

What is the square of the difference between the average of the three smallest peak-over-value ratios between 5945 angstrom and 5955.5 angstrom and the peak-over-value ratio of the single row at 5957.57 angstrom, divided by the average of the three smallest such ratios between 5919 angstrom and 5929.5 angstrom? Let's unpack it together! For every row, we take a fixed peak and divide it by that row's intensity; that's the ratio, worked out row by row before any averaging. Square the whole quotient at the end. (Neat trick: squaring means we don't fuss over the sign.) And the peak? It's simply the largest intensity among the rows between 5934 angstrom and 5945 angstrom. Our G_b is 0.011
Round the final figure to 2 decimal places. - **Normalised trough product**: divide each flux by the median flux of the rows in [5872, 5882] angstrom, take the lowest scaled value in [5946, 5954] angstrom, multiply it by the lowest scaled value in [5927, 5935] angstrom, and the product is 1.01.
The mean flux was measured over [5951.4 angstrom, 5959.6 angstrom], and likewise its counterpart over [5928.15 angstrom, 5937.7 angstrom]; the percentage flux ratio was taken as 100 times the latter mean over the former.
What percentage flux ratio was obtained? 106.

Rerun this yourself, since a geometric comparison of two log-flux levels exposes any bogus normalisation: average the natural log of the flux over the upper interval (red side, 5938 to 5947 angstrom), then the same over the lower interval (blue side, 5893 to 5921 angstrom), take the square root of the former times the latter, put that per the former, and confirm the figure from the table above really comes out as 0.969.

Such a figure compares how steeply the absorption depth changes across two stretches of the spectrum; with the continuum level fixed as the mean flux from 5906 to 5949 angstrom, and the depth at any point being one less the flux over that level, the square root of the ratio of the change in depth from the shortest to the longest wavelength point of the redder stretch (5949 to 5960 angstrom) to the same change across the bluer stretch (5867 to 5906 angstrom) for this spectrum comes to 1.188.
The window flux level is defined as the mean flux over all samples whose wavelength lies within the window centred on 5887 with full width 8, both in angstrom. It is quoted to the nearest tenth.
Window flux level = 7.5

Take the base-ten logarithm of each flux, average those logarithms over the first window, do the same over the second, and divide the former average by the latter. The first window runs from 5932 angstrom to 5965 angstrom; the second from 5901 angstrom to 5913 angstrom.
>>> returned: 1.04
